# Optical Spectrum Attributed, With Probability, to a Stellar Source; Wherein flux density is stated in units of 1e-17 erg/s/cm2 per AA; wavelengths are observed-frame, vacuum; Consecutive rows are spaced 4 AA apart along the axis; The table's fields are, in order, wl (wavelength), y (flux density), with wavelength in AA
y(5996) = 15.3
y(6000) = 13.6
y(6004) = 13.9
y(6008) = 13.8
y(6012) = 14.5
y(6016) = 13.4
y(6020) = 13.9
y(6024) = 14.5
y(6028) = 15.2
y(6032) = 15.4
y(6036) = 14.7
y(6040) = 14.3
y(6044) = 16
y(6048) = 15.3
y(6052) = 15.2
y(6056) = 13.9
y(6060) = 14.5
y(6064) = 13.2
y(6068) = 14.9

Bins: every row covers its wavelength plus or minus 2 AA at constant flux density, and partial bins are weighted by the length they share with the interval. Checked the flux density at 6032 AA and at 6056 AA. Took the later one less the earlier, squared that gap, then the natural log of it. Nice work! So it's 0.8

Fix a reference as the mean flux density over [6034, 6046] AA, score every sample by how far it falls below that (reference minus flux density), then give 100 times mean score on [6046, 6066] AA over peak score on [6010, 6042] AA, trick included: 36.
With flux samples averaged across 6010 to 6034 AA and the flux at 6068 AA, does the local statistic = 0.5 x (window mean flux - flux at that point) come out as -0.2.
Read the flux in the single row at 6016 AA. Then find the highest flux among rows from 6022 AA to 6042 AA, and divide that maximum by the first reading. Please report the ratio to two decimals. 1.15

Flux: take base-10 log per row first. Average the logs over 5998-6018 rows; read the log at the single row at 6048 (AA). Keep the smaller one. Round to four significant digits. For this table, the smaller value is 1.141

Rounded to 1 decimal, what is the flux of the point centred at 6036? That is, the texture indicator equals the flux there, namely 14.7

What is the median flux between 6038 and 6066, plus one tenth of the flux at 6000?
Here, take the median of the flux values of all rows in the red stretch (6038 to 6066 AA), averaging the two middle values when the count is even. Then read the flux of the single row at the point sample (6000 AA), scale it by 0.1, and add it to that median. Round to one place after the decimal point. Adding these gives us 15.9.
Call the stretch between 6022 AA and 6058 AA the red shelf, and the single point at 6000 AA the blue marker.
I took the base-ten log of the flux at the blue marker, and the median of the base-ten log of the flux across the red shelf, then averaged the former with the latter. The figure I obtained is 1.16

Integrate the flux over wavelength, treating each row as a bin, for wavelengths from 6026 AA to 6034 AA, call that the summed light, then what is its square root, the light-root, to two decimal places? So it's 11.06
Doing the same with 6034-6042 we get 10.77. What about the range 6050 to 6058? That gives 10.79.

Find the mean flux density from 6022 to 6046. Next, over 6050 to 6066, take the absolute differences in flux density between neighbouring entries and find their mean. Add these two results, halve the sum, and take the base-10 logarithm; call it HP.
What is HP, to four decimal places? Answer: 0.9053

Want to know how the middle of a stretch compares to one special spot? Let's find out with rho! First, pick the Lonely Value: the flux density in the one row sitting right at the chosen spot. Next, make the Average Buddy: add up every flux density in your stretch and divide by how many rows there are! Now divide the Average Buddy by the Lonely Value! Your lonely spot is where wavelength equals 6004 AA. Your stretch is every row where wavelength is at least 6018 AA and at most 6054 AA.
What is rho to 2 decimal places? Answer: 1.08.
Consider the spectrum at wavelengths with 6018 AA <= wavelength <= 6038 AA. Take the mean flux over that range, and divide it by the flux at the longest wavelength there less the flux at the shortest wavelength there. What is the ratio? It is 18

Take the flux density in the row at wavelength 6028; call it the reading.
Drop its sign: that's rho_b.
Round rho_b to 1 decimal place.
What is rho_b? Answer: 15.2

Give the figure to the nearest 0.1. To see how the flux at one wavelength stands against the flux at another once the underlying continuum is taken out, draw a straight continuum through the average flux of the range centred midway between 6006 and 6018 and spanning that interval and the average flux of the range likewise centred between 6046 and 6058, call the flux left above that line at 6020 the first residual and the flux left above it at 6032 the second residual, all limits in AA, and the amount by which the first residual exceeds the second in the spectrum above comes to -1.2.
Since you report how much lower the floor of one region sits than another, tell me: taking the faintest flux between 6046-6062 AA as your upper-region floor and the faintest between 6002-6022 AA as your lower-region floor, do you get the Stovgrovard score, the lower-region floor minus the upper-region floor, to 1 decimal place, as -0.5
